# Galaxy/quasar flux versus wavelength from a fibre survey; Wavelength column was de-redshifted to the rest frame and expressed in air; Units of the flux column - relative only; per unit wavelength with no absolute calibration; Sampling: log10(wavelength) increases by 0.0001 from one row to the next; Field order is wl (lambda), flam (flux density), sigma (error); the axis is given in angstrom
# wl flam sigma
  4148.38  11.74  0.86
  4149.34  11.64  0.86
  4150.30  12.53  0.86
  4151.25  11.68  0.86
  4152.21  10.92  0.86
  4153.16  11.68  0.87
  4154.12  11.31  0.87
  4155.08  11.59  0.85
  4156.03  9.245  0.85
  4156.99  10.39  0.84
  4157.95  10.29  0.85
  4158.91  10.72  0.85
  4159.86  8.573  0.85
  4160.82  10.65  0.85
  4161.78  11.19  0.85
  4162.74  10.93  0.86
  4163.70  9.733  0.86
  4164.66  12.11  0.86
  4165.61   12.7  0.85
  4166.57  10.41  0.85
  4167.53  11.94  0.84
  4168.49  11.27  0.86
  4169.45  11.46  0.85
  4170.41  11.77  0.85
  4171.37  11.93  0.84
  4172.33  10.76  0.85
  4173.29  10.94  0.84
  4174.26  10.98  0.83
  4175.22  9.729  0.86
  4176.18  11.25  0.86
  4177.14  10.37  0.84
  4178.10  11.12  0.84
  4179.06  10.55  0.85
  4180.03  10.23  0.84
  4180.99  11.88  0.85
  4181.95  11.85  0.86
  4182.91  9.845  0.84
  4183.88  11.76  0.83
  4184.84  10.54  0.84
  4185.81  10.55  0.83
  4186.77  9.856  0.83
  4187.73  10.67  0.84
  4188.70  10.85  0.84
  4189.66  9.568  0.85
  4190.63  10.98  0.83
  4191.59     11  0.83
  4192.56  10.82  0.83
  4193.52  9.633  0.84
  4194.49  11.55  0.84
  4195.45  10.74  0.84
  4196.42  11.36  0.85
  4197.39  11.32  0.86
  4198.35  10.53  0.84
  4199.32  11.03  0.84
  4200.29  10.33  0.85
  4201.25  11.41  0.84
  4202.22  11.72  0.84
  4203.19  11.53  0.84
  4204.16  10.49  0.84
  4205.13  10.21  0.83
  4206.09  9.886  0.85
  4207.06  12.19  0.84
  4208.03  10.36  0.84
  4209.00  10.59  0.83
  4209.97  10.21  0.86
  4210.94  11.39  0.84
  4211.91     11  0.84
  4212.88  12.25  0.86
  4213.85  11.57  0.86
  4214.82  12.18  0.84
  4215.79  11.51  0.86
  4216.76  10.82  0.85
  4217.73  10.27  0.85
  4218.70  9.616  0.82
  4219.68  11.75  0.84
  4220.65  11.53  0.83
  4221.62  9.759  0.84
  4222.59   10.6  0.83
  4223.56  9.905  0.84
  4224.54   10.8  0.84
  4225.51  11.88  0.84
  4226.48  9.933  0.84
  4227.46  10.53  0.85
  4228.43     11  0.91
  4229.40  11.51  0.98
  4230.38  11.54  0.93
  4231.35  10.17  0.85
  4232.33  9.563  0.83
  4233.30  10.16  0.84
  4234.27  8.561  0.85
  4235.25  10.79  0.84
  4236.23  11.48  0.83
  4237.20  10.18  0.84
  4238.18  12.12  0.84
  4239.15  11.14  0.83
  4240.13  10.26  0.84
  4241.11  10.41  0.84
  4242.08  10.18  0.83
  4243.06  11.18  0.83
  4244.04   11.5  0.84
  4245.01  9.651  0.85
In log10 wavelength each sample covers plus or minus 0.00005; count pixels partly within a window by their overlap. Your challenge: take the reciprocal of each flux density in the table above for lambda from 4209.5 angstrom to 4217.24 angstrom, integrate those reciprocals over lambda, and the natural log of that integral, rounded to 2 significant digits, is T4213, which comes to -0.38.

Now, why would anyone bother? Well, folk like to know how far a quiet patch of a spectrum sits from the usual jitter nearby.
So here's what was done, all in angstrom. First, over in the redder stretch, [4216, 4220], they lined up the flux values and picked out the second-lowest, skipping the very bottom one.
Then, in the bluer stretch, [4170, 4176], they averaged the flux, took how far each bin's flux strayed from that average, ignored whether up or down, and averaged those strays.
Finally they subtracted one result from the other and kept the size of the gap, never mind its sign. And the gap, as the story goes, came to 9.7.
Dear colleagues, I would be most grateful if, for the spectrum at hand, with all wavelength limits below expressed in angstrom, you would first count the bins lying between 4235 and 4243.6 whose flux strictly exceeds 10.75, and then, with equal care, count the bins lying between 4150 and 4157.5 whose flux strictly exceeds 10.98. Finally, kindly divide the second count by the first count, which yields 1.00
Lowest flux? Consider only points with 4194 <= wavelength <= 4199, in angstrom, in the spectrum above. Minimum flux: 10.53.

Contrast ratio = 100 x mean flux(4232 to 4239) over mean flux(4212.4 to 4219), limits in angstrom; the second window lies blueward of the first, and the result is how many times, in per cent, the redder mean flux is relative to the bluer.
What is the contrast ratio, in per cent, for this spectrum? 93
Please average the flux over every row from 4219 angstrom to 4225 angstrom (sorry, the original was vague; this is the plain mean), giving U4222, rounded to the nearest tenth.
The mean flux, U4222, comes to 10.7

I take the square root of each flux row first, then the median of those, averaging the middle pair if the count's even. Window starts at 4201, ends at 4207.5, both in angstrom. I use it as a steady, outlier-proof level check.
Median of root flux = 3.38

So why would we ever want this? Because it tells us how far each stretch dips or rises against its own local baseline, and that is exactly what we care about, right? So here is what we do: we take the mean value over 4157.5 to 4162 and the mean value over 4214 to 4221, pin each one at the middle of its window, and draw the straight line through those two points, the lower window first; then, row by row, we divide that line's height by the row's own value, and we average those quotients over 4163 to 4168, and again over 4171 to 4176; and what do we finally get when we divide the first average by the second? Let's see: 0.95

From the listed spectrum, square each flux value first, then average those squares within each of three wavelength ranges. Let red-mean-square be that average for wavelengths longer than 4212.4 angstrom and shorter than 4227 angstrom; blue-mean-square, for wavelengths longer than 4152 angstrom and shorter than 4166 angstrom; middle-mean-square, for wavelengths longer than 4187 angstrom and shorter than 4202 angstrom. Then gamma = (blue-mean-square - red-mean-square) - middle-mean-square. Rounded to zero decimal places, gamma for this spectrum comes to -120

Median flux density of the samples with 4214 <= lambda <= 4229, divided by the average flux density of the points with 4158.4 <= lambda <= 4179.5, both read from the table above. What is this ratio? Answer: 0.99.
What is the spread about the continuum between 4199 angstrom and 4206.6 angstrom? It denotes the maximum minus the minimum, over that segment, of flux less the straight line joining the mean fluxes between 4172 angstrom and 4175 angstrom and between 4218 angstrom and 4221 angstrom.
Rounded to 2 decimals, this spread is 1.84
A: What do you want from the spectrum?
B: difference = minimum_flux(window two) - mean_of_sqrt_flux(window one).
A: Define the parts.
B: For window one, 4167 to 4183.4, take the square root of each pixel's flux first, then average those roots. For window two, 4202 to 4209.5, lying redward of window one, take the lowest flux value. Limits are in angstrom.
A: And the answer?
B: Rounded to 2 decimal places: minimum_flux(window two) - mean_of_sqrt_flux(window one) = 6.56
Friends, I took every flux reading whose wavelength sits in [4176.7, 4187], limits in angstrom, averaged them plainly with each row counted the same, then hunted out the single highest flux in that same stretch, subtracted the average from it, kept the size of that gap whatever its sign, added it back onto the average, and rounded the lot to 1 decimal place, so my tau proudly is 11.9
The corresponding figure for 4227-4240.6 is 12.1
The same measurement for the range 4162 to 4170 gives 12.7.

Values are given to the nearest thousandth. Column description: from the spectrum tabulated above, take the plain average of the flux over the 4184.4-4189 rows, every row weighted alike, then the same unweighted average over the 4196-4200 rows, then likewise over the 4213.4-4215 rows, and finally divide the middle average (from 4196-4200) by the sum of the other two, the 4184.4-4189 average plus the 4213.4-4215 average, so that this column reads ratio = 0.494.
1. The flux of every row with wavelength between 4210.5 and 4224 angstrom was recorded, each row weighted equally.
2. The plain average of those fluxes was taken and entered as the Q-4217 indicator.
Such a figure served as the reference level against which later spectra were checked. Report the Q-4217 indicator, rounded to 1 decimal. 11.0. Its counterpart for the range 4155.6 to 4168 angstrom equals 10.7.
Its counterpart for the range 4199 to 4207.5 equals 11.0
